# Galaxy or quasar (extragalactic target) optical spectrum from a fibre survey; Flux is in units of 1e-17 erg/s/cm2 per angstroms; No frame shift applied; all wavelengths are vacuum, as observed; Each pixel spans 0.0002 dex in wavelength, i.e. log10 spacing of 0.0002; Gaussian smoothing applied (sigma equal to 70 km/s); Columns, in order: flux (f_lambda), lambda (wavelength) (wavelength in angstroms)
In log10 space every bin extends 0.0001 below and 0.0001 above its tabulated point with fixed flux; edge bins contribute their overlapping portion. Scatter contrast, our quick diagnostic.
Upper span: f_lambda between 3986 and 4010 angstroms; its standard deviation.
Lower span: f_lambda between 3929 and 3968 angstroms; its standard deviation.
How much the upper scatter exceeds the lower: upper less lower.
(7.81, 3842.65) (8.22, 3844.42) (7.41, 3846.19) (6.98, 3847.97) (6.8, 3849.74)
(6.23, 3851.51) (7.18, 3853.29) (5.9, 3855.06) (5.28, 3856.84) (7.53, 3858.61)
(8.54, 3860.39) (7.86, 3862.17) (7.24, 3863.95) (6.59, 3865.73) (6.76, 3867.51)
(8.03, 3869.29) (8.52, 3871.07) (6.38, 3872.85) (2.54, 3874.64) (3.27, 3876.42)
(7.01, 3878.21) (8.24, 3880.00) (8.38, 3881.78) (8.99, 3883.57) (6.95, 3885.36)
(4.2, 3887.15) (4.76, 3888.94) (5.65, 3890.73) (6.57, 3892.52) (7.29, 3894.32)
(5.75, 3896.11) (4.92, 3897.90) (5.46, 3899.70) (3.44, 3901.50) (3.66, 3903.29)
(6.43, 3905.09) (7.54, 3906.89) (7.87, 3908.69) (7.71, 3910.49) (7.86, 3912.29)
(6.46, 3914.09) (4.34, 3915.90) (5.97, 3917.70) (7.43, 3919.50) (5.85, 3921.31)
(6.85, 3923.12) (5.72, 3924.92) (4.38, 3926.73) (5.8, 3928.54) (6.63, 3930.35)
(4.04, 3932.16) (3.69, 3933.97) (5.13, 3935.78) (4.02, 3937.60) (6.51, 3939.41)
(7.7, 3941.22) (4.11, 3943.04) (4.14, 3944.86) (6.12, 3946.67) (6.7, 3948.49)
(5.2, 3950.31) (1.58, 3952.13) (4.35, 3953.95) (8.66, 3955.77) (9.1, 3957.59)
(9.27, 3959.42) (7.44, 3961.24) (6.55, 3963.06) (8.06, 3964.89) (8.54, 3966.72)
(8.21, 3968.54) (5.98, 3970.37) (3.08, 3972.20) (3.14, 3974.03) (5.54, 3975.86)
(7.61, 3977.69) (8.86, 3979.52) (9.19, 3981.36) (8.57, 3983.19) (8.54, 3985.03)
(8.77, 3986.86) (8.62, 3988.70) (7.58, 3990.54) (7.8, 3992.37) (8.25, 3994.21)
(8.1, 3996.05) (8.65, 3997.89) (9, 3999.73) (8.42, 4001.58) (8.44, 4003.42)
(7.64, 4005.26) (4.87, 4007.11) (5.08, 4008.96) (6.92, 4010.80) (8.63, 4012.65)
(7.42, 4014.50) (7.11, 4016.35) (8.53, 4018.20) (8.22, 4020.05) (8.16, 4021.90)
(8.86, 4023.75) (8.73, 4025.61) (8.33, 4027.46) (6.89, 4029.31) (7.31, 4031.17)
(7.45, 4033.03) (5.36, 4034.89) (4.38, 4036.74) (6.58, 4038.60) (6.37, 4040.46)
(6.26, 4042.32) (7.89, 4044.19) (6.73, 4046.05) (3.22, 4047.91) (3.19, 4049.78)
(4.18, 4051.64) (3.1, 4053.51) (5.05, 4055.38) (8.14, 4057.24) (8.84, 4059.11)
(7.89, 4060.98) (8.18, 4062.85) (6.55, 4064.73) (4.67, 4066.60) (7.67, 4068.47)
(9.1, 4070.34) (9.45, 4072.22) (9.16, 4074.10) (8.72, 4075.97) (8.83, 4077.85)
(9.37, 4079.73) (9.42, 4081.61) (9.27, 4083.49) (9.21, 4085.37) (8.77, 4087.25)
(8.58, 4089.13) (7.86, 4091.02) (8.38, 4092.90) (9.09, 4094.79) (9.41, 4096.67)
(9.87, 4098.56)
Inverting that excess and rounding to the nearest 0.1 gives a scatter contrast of -1.3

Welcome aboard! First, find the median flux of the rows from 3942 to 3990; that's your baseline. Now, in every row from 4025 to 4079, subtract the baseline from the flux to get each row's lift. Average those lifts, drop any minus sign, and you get 0.69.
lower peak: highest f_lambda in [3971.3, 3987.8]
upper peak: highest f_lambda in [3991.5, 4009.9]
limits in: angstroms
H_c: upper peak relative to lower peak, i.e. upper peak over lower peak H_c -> 0.98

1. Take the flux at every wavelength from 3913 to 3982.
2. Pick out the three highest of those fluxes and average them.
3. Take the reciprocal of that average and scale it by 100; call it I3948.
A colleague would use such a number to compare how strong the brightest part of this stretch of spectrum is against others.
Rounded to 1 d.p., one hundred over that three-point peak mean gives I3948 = 10.9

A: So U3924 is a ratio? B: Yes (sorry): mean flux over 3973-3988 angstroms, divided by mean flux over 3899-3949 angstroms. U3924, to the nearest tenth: 1.3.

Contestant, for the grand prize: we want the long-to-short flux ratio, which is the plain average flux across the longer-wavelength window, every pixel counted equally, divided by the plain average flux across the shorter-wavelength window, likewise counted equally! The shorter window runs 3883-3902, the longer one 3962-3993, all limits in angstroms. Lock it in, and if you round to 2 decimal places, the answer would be 1.26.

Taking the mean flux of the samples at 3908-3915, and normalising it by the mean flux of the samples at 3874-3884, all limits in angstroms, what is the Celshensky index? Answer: 1.17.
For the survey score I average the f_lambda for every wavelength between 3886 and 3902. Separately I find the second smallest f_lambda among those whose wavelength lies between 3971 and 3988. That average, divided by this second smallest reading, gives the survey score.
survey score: 1.7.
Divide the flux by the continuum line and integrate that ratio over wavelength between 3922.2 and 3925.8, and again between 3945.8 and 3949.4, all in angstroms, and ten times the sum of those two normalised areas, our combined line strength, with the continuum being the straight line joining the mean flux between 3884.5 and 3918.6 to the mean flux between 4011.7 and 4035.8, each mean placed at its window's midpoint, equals 71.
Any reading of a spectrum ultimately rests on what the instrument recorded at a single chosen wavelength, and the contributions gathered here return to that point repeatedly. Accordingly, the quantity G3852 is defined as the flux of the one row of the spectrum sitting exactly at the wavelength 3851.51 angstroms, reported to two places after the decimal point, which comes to 6.23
